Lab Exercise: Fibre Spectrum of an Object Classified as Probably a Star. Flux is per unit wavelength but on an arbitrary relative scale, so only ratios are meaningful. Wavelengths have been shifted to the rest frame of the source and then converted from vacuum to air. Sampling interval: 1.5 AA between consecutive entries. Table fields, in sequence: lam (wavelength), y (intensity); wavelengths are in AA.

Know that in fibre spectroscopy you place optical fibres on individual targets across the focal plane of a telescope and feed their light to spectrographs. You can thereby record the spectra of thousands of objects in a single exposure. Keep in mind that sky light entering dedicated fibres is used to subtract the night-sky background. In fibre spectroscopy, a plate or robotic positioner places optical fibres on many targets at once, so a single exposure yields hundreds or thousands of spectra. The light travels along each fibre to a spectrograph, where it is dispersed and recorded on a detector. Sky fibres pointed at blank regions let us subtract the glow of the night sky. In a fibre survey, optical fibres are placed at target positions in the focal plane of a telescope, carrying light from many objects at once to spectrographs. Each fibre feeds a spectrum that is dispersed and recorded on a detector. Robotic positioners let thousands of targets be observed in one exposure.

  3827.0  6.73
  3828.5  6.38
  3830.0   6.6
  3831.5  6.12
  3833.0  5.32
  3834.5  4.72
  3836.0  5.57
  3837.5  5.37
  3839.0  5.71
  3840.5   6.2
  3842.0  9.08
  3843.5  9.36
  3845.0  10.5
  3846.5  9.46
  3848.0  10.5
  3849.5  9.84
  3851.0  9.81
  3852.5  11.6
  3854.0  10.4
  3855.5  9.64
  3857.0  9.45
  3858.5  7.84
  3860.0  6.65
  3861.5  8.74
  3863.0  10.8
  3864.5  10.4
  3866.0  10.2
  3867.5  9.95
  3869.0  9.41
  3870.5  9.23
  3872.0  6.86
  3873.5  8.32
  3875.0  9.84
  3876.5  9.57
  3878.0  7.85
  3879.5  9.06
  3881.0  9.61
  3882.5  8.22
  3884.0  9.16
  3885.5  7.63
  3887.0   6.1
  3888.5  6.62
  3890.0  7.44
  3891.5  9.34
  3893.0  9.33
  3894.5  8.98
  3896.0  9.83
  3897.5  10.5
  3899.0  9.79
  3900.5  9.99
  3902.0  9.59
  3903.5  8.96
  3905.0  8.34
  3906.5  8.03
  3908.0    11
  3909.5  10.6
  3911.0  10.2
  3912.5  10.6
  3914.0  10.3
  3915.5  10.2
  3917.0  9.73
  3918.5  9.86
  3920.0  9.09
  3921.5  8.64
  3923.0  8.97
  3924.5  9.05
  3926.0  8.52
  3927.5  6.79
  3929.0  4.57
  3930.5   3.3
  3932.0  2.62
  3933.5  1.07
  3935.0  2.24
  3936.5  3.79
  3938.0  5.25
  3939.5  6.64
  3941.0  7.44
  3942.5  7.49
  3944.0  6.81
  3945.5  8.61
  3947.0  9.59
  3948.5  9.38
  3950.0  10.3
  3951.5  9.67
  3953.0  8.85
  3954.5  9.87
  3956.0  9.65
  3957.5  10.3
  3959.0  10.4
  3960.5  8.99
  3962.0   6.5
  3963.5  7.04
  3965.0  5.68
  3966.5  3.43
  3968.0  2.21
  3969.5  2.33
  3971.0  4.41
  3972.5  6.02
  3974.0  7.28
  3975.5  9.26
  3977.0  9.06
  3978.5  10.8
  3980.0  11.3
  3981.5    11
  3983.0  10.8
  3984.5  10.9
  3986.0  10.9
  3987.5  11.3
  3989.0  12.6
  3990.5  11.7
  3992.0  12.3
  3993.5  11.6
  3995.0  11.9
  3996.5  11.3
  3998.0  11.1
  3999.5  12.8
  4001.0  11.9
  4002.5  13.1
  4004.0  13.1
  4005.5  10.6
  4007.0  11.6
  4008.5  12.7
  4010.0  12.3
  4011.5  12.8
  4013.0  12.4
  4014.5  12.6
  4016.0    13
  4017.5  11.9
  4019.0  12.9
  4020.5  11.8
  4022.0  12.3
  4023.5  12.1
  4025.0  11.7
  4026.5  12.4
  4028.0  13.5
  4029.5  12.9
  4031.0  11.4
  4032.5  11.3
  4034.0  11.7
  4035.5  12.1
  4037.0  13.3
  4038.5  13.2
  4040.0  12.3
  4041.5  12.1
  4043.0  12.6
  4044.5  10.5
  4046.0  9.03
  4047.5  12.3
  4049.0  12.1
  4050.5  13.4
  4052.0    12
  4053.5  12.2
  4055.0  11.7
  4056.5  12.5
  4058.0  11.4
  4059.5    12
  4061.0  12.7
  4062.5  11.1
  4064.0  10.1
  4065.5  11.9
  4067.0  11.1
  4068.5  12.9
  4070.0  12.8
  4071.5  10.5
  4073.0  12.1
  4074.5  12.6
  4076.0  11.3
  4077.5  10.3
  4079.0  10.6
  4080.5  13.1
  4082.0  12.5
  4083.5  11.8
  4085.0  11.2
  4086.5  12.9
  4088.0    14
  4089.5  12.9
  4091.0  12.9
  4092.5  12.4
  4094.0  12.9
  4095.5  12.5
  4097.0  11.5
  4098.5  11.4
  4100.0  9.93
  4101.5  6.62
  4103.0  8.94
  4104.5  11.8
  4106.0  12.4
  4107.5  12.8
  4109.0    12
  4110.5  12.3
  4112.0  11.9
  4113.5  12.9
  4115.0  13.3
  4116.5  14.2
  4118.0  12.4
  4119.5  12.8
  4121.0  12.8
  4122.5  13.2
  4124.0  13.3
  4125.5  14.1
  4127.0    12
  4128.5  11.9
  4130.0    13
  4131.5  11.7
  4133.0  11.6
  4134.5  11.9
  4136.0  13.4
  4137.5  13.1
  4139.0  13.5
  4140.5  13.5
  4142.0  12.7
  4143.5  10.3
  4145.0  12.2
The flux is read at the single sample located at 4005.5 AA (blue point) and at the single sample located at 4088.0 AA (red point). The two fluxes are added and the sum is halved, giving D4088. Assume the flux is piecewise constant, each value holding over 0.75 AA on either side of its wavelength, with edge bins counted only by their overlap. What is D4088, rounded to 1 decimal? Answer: 12.3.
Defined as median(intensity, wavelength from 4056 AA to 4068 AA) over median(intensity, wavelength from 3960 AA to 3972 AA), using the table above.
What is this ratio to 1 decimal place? 2.3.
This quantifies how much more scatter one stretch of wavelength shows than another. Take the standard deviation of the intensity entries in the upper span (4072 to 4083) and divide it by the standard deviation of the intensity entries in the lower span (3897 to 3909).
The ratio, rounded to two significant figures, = 1.0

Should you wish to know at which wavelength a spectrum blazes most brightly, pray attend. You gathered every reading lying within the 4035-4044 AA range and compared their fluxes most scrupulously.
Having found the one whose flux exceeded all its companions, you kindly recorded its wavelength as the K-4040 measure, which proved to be 4037.0 AA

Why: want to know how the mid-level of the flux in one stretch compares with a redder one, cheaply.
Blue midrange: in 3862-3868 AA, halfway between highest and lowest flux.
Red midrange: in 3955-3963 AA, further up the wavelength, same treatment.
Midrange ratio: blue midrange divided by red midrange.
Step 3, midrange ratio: 1.23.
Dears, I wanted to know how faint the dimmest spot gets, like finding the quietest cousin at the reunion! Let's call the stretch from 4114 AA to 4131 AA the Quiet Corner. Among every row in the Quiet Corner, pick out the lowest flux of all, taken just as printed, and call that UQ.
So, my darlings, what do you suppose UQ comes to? 11.9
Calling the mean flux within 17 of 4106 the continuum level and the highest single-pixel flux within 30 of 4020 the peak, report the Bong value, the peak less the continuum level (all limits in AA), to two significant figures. 1.5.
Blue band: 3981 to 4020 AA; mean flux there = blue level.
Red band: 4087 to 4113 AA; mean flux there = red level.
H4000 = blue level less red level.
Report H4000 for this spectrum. 0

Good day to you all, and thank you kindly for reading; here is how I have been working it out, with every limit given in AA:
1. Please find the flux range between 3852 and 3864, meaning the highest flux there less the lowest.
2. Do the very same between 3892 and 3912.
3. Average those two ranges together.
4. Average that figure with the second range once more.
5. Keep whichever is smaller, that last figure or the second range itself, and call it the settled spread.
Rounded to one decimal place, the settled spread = 3.0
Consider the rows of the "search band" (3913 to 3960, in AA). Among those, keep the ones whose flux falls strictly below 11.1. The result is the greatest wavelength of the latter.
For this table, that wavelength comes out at 3959.0 AA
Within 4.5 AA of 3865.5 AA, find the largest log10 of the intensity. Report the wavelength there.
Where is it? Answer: 3863.0 AA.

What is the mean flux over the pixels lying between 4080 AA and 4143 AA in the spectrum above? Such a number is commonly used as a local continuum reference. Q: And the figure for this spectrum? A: 12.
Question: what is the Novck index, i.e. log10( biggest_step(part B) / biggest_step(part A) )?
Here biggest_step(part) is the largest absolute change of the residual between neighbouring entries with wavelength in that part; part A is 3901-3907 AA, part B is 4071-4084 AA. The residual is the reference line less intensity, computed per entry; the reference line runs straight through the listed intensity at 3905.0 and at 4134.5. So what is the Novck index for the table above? 0.58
